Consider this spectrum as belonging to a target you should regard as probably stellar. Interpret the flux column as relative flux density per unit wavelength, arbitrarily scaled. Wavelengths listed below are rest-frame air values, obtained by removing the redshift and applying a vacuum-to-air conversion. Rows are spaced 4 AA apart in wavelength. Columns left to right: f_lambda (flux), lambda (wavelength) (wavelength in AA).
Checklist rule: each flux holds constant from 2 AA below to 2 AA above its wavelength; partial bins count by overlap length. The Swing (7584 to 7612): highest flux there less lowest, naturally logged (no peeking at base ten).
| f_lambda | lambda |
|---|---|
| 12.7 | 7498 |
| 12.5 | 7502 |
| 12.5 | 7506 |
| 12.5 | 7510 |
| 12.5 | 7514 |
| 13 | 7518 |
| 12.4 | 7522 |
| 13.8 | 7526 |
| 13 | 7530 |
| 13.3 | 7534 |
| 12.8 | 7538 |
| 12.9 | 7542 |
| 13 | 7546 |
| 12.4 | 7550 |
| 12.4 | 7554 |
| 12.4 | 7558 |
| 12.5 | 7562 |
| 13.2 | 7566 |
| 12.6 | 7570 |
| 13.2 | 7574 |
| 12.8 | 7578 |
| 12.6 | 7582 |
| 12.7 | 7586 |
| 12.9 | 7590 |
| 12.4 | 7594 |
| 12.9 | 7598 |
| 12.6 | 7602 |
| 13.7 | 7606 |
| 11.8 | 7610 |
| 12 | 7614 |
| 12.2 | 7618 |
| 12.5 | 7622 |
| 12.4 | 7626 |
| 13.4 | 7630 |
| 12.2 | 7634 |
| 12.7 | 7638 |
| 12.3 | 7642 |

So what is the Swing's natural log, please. 0.6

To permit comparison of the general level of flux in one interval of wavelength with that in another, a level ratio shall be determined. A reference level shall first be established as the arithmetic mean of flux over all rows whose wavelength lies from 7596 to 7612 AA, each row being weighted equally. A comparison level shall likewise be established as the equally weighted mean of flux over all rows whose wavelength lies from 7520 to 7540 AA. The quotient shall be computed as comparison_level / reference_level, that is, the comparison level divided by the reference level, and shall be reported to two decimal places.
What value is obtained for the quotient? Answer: 1.02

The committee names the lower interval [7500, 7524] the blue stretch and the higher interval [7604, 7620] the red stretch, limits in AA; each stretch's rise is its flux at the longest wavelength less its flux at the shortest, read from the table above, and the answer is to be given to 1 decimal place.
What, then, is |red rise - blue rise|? 1.4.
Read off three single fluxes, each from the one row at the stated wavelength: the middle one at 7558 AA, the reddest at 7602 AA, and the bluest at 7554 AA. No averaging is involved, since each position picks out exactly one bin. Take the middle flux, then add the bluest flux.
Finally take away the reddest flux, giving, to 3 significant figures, 12.2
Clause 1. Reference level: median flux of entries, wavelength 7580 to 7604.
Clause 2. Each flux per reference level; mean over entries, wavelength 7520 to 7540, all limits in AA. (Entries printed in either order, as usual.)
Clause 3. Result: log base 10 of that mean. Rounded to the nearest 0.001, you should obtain 0.014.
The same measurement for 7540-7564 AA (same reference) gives -0.002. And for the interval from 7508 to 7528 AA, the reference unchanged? 0.006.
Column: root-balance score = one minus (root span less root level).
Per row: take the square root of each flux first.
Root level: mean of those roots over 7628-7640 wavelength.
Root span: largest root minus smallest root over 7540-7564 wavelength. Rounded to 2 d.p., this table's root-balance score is 4.49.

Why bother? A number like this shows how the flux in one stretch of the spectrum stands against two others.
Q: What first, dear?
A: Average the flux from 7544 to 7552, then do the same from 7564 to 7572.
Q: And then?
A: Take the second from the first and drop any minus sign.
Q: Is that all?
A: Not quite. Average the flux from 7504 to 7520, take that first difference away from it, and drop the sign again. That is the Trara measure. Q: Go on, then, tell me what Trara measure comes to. 12.4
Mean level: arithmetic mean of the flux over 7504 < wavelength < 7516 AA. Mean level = 12.5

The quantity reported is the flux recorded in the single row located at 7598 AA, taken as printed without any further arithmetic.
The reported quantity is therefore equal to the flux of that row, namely 12.9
